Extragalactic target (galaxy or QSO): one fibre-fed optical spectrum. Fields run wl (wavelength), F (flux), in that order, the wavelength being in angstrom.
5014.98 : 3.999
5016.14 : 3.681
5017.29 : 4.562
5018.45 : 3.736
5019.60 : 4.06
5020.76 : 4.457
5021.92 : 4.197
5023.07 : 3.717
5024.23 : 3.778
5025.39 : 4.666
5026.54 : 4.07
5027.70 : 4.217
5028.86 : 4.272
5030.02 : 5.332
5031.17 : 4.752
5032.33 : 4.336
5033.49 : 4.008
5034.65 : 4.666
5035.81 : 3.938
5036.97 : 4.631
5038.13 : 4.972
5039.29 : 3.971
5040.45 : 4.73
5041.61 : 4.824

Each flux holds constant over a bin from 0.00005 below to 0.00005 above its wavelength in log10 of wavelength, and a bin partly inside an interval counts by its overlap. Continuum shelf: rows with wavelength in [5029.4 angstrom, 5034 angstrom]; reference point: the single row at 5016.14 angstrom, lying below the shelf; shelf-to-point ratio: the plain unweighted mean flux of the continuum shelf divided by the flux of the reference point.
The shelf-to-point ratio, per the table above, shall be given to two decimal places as 1.25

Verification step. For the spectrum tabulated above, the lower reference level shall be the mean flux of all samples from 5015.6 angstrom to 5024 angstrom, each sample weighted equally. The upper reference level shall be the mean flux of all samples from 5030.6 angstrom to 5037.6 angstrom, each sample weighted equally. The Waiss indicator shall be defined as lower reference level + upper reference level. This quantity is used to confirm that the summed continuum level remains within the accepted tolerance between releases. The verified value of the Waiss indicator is 8.4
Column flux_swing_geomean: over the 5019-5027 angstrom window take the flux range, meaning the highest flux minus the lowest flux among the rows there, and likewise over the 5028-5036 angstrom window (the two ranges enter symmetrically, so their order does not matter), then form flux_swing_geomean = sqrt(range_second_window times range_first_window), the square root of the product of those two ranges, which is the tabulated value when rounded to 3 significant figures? 1.15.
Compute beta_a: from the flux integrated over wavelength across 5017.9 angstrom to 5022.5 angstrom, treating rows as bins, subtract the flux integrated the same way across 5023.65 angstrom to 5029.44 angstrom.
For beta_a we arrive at -5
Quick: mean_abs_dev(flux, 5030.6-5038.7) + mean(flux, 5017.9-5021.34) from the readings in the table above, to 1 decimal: 4.4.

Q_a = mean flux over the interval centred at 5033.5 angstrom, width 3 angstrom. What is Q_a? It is 4.3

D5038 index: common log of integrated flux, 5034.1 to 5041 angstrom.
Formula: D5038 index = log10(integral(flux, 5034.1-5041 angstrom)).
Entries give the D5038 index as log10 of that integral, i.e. 1.49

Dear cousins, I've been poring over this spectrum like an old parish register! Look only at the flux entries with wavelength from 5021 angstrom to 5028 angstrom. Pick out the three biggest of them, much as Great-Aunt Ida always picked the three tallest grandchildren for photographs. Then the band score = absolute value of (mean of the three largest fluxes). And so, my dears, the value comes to 4.36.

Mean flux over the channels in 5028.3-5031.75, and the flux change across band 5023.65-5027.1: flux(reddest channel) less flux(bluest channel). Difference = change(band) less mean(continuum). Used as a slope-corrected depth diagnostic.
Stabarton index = -4.5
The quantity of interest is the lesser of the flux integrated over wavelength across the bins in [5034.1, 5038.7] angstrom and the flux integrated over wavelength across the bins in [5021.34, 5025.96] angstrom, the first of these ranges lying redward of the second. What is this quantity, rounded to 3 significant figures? 18.9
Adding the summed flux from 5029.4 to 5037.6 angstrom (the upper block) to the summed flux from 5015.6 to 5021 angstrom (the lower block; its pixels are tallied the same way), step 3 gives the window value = 52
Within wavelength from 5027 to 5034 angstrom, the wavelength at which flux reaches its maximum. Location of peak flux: 5030.02 angstrom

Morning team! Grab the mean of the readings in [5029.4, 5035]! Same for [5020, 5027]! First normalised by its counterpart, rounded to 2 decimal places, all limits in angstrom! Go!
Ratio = 1.11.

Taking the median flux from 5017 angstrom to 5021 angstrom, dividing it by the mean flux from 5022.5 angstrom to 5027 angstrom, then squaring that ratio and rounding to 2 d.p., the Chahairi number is 1.10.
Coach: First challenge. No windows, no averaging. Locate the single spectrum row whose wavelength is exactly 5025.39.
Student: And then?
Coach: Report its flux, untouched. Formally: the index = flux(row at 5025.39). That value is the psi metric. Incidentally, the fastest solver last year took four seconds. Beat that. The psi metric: 4.666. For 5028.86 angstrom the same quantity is 4.272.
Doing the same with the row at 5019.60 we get 4.06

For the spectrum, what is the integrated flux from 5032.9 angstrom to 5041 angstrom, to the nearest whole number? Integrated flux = 36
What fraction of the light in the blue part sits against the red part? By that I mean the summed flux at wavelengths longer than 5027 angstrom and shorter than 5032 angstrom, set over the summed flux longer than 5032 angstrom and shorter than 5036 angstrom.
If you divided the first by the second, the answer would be 1.1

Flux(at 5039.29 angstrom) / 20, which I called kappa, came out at 0.20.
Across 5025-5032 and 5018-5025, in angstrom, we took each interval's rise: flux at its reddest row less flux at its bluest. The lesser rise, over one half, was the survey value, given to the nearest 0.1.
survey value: 0.1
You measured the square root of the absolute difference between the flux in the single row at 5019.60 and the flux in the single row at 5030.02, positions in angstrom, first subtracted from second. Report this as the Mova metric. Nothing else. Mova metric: 1.1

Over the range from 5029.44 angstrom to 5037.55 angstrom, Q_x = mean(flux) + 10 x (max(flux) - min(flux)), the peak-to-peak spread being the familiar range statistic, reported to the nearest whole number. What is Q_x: 18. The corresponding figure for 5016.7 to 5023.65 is 13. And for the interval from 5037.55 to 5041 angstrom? 15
